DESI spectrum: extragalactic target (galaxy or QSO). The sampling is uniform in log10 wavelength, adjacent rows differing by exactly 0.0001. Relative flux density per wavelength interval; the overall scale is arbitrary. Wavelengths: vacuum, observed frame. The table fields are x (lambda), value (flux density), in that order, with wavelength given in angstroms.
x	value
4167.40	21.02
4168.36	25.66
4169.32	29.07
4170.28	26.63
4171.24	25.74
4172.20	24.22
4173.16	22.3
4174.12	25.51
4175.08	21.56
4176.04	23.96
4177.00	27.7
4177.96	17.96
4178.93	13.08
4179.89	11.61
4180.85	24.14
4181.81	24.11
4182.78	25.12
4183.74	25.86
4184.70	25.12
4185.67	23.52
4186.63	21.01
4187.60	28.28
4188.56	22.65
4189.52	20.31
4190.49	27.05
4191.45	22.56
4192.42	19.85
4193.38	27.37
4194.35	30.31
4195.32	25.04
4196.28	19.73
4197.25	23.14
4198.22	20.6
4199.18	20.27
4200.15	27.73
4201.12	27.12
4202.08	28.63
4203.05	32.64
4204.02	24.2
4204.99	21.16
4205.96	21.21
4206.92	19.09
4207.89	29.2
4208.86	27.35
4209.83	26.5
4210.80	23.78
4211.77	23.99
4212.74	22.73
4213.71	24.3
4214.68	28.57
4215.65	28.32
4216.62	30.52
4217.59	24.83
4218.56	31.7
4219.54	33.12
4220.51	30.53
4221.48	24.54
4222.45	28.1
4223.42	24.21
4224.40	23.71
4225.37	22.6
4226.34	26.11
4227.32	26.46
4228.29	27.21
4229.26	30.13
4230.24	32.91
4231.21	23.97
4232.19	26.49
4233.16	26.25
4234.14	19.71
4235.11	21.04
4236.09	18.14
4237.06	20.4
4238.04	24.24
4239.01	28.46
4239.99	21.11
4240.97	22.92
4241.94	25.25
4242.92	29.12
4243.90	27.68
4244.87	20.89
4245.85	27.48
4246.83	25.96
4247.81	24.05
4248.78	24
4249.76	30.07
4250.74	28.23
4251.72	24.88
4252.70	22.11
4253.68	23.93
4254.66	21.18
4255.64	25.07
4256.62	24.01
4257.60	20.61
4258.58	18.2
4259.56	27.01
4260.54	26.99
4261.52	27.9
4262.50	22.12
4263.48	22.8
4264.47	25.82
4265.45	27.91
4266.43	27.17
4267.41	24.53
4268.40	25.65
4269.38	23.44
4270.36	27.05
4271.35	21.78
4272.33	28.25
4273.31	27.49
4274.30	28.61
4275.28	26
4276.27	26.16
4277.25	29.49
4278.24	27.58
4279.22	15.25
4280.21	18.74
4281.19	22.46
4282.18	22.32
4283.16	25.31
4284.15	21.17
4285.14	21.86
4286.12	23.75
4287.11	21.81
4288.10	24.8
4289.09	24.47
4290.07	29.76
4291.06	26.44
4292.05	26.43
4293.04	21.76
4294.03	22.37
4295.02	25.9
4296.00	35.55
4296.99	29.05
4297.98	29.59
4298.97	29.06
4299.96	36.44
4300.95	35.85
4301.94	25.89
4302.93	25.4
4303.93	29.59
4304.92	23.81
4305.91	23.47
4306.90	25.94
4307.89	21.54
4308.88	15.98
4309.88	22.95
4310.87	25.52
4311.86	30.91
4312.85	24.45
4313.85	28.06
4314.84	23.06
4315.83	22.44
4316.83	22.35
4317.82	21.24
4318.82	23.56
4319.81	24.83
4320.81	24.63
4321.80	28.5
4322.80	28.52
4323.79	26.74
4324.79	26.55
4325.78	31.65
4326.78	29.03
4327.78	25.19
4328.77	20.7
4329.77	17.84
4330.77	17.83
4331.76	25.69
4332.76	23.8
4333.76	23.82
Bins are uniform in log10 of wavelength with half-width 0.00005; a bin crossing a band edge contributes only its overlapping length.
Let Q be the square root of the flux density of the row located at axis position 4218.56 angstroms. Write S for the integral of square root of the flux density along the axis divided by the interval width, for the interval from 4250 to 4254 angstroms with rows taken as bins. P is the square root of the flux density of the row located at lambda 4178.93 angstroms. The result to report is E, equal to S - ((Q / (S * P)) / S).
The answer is 4.94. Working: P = 3.62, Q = 5.6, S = 5.00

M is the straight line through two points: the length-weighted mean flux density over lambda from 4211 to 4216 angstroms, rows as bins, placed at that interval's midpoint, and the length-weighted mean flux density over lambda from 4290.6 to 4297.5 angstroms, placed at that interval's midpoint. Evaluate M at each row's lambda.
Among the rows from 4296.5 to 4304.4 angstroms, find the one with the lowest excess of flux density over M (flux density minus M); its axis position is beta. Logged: 4302.93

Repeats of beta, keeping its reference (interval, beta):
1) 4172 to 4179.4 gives 4178.93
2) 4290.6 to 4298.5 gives 4293.04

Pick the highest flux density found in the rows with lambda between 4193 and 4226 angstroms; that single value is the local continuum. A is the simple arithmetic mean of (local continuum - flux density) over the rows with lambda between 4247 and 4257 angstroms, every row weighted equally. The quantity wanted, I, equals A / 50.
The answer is 0.167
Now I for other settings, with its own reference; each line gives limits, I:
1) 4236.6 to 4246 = 0.167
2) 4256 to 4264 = 0.188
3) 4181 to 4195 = 0.172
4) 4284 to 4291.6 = 0.177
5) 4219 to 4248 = 0.154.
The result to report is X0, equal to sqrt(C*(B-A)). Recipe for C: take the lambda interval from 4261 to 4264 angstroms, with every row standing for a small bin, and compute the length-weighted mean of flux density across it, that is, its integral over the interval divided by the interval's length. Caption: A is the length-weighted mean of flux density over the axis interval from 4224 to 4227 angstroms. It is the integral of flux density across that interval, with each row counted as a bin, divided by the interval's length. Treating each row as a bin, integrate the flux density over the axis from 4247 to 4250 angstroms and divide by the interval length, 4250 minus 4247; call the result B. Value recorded 6.0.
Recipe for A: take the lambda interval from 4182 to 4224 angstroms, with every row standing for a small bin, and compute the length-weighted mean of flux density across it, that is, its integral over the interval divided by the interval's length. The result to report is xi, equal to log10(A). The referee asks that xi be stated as 1.404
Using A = 25.4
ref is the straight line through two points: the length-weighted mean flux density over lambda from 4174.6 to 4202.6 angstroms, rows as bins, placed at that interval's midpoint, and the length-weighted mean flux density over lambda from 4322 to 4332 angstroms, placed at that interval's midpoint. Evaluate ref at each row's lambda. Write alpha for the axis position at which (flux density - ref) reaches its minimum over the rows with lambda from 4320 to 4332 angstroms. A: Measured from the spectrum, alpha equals 4330.77 angstroms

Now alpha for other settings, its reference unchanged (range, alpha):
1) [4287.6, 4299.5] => 4293.04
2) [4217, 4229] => 4225.37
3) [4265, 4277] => 4271.35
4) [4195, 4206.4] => 4196.28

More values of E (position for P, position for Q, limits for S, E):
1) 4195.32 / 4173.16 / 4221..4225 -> 4.97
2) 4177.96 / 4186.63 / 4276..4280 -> 4.83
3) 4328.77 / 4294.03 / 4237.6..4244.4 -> 5.01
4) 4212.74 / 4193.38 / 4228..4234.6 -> 5.11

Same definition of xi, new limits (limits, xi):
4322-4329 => 1.435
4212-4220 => 1.445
